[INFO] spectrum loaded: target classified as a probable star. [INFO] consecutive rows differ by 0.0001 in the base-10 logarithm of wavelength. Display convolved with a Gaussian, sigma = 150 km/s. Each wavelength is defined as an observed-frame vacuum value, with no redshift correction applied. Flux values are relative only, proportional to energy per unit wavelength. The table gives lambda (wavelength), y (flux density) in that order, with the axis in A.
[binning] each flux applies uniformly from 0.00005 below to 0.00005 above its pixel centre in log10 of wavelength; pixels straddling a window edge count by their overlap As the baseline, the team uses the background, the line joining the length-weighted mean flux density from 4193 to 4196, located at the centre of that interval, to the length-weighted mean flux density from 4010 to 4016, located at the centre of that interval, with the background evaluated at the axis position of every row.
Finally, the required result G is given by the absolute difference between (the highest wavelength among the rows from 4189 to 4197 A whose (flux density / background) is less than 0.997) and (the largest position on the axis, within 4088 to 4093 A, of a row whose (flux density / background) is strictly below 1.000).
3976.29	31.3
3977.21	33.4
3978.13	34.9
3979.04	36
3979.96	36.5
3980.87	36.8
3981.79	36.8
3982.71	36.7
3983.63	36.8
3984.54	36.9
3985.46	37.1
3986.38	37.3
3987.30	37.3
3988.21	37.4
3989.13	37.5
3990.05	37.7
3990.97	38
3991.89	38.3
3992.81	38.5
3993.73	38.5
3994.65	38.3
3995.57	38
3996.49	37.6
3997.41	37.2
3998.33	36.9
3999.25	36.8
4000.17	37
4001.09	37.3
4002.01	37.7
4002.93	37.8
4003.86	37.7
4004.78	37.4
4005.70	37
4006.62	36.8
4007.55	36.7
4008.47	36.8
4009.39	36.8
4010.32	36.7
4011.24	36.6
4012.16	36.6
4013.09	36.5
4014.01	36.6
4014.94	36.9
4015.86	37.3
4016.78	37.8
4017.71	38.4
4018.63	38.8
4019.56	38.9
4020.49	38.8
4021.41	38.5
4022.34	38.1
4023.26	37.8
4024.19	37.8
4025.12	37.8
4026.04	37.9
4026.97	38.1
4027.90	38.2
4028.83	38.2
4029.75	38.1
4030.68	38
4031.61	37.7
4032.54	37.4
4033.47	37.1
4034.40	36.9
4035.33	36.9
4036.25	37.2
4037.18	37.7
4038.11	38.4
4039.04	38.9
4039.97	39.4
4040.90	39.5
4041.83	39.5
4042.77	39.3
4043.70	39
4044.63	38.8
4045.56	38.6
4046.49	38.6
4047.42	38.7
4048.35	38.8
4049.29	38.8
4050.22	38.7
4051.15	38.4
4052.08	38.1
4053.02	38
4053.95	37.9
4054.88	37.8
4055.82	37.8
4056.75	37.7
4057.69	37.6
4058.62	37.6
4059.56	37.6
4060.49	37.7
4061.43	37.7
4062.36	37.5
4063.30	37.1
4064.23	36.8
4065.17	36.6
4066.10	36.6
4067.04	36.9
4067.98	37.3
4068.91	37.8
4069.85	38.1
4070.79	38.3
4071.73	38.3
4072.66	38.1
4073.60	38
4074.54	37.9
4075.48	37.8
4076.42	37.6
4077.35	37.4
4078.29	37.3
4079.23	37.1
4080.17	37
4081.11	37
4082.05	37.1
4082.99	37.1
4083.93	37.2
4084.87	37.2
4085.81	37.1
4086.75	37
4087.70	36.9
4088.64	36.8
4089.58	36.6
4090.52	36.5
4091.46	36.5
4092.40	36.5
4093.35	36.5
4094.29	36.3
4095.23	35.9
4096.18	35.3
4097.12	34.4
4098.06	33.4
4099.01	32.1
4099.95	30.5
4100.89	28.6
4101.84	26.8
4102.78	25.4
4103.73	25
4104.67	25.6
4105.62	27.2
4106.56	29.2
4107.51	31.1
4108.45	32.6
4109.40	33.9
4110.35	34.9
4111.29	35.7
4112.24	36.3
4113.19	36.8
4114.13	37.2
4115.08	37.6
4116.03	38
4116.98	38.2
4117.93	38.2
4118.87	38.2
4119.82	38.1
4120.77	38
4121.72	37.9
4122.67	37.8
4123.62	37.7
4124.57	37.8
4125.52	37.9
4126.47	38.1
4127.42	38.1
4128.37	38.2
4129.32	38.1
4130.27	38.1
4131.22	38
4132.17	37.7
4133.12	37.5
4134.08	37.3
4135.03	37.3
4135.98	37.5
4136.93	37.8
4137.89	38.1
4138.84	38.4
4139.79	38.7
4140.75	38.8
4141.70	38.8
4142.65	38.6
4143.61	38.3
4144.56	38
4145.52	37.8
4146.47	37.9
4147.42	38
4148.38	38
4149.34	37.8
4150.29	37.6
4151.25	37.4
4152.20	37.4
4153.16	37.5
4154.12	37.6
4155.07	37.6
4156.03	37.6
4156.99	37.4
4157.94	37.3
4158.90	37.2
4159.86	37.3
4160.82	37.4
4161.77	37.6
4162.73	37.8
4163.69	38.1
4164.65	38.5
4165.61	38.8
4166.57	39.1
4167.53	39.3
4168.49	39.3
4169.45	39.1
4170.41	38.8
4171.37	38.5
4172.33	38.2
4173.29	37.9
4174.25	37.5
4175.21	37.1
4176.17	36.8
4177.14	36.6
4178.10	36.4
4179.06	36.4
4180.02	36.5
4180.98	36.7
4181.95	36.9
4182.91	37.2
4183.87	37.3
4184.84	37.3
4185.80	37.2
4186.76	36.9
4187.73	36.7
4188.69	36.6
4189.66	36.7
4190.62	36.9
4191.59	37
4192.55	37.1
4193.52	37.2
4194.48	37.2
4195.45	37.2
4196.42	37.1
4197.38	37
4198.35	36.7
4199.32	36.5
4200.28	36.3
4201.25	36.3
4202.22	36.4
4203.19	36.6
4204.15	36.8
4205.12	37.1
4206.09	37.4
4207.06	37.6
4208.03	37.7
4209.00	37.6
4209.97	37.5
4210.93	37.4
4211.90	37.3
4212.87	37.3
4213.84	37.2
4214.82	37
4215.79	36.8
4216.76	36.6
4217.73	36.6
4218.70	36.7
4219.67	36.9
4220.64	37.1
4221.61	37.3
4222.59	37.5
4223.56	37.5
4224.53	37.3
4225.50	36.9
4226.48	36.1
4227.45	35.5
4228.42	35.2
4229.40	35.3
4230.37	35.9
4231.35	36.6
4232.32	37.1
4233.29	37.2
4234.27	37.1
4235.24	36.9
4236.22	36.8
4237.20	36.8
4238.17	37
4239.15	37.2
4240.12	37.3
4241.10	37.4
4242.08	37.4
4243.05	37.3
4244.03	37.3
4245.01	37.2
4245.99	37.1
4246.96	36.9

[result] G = 98.2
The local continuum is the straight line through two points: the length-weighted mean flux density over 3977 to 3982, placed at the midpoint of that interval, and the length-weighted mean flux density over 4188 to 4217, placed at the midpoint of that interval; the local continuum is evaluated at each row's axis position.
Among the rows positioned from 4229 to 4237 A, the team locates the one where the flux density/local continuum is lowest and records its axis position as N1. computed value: 4229.40 A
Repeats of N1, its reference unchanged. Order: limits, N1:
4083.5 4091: 4090.52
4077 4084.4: 4081.11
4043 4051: 4046.49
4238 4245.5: 4238.17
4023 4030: 4025.12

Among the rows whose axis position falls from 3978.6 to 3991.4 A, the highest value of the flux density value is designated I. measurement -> 38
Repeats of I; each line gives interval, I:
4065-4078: 38.3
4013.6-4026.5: 38.9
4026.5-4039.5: 38.9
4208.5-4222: 37.6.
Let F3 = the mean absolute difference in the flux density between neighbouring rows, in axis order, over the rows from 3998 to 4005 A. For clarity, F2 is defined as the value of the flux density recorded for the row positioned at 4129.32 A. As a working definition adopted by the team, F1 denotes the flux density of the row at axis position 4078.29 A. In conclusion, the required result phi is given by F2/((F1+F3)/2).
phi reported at 2.03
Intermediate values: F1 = 37.3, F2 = 38.1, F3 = 0.21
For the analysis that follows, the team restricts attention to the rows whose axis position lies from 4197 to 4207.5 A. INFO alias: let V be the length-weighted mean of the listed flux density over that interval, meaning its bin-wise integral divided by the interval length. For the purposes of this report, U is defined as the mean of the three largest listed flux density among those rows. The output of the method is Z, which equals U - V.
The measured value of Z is 0.6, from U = 37.4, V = 36.8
